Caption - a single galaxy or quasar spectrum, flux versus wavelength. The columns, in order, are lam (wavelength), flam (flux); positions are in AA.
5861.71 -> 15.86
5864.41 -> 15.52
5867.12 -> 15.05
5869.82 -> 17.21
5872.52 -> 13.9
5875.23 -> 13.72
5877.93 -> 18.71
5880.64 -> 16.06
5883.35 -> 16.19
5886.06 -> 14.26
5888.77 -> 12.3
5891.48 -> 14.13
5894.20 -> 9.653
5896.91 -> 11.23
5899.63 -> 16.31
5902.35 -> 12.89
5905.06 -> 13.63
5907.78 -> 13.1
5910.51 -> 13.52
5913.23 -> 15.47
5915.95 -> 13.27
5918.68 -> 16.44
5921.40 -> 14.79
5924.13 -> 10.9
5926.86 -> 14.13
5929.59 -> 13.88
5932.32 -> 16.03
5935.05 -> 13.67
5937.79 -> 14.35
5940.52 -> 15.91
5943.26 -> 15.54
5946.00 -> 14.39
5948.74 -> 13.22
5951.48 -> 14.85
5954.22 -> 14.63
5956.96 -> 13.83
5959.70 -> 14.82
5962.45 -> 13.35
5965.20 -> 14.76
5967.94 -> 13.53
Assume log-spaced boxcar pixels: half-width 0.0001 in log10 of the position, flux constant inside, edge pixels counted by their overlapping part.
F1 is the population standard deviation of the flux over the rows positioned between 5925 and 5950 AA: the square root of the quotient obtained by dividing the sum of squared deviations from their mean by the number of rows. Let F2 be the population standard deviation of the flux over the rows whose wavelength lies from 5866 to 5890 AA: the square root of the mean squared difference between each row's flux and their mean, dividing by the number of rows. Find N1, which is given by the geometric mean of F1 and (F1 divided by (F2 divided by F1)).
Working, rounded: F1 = 0.96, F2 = 1.9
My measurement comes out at 0.7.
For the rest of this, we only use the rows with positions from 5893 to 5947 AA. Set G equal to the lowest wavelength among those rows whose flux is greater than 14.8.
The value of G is 5899.63 AA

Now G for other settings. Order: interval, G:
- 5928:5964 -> 5932.32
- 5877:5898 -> 5877.93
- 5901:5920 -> 5913.23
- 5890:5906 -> 5899.63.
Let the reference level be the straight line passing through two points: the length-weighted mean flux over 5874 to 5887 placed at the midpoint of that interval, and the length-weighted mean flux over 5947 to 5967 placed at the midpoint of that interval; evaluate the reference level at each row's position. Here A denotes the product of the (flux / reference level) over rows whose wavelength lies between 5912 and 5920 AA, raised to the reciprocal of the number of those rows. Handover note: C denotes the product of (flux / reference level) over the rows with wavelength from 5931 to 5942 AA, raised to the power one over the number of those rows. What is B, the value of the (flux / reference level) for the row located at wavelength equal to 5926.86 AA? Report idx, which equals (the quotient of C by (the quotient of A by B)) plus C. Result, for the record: 2.00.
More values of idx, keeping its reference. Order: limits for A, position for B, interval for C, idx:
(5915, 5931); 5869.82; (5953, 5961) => 2.19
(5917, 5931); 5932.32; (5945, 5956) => 2.15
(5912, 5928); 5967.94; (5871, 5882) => 1.97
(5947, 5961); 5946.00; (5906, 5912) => 1.74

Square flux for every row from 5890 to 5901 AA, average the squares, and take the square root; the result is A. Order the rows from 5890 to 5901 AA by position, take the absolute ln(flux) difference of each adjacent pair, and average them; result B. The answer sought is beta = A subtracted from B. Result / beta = -12.8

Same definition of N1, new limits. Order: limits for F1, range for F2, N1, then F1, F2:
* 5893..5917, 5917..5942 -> 2.0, 1.88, 1.6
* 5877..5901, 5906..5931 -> 3.6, 2.69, 1.5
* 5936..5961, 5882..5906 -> 0.5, 0.77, 2.0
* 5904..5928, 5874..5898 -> 1.1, 1.49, 2.6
